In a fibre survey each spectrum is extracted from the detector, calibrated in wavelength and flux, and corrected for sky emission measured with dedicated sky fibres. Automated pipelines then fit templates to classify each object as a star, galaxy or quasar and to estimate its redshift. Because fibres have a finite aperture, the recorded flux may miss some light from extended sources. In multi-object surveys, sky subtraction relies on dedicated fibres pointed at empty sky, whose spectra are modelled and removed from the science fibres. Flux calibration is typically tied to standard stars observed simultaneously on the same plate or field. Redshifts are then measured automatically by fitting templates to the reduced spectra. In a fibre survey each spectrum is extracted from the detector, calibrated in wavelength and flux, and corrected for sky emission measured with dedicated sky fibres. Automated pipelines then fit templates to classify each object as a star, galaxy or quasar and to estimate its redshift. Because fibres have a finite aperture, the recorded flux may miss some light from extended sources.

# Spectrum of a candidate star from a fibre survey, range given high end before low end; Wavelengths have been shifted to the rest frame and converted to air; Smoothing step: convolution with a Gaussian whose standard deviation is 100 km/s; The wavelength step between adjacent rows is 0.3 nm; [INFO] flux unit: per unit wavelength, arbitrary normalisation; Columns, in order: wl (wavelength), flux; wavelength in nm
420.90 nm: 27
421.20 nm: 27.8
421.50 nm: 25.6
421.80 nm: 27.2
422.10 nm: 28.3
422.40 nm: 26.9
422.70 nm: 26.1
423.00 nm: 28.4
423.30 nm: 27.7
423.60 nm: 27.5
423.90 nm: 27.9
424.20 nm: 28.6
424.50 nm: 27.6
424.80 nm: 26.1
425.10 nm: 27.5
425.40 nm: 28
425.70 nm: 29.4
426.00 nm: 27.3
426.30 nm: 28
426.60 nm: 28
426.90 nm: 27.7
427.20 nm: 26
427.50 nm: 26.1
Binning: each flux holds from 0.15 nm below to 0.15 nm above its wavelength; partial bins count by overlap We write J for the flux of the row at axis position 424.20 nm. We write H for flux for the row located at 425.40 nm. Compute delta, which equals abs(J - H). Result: 0.60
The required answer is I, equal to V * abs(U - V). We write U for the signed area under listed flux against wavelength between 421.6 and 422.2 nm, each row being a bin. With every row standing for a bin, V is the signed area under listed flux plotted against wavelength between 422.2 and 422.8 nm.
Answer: 8.1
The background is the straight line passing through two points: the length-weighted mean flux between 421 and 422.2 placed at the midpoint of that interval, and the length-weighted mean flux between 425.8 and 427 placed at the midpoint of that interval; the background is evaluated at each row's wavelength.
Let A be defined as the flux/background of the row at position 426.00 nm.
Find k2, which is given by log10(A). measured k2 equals -0.007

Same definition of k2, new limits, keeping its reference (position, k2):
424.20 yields 0.017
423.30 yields 0.005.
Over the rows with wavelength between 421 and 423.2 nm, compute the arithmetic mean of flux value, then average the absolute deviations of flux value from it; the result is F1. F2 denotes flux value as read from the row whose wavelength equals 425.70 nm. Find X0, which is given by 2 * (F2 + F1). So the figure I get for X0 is 60.5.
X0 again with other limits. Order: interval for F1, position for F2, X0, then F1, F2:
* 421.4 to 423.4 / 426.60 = 57.7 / 0.8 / 28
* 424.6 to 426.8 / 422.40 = 55.2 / 0.7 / 26.9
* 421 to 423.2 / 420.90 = 55.7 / 0.8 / 27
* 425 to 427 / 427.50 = 53.0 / 0.4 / 26.1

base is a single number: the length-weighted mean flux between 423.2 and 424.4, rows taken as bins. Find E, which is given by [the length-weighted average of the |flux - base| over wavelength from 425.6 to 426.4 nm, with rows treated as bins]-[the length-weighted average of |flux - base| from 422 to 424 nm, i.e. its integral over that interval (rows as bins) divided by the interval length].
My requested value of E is 0.08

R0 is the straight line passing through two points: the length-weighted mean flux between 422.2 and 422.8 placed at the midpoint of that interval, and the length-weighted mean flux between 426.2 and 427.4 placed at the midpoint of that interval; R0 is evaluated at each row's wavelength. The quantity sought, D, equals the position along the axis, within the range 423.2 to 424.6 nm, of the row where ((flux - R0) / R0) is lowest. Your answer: 424.50 nm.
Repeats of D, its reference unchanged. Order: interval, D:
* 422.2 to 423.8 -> 422.70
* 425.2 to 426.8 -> 426.00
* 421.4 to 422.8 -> 421.50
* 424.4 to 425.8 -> 424.80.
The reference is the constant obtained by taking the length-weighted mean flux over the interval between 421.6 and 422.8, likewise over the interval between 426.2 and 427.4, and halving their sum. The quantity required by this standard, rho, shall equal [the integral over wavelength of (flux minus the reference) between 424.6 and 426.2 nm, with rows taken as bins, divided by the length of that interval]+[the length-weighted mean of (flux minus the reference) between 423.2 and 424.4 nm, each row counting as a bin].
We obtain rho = 1.1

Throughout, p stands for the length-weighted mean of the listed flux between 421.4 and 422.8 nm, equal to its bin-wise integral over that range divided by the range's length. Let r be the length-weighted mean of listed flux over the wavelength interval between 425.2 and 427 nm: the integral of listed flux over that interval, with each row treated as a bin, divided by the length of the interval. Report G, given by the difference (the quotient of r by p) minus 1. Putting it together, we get 0.04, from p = 26.9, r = 28.1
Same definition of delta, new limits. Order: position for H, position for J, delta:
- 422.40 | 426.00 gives 0.40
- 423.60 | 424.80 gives 1.40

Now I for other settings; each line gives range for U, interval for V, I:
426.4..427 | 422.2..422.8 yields 11.4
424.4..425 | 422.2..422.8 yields 1.5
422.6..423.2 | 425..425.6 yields 5.3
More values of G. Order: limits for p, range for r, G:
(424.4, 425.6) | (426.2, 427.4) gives 0.00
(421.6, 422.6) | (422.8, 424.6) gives 0.02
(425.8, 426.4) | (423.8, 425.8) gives 0.00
